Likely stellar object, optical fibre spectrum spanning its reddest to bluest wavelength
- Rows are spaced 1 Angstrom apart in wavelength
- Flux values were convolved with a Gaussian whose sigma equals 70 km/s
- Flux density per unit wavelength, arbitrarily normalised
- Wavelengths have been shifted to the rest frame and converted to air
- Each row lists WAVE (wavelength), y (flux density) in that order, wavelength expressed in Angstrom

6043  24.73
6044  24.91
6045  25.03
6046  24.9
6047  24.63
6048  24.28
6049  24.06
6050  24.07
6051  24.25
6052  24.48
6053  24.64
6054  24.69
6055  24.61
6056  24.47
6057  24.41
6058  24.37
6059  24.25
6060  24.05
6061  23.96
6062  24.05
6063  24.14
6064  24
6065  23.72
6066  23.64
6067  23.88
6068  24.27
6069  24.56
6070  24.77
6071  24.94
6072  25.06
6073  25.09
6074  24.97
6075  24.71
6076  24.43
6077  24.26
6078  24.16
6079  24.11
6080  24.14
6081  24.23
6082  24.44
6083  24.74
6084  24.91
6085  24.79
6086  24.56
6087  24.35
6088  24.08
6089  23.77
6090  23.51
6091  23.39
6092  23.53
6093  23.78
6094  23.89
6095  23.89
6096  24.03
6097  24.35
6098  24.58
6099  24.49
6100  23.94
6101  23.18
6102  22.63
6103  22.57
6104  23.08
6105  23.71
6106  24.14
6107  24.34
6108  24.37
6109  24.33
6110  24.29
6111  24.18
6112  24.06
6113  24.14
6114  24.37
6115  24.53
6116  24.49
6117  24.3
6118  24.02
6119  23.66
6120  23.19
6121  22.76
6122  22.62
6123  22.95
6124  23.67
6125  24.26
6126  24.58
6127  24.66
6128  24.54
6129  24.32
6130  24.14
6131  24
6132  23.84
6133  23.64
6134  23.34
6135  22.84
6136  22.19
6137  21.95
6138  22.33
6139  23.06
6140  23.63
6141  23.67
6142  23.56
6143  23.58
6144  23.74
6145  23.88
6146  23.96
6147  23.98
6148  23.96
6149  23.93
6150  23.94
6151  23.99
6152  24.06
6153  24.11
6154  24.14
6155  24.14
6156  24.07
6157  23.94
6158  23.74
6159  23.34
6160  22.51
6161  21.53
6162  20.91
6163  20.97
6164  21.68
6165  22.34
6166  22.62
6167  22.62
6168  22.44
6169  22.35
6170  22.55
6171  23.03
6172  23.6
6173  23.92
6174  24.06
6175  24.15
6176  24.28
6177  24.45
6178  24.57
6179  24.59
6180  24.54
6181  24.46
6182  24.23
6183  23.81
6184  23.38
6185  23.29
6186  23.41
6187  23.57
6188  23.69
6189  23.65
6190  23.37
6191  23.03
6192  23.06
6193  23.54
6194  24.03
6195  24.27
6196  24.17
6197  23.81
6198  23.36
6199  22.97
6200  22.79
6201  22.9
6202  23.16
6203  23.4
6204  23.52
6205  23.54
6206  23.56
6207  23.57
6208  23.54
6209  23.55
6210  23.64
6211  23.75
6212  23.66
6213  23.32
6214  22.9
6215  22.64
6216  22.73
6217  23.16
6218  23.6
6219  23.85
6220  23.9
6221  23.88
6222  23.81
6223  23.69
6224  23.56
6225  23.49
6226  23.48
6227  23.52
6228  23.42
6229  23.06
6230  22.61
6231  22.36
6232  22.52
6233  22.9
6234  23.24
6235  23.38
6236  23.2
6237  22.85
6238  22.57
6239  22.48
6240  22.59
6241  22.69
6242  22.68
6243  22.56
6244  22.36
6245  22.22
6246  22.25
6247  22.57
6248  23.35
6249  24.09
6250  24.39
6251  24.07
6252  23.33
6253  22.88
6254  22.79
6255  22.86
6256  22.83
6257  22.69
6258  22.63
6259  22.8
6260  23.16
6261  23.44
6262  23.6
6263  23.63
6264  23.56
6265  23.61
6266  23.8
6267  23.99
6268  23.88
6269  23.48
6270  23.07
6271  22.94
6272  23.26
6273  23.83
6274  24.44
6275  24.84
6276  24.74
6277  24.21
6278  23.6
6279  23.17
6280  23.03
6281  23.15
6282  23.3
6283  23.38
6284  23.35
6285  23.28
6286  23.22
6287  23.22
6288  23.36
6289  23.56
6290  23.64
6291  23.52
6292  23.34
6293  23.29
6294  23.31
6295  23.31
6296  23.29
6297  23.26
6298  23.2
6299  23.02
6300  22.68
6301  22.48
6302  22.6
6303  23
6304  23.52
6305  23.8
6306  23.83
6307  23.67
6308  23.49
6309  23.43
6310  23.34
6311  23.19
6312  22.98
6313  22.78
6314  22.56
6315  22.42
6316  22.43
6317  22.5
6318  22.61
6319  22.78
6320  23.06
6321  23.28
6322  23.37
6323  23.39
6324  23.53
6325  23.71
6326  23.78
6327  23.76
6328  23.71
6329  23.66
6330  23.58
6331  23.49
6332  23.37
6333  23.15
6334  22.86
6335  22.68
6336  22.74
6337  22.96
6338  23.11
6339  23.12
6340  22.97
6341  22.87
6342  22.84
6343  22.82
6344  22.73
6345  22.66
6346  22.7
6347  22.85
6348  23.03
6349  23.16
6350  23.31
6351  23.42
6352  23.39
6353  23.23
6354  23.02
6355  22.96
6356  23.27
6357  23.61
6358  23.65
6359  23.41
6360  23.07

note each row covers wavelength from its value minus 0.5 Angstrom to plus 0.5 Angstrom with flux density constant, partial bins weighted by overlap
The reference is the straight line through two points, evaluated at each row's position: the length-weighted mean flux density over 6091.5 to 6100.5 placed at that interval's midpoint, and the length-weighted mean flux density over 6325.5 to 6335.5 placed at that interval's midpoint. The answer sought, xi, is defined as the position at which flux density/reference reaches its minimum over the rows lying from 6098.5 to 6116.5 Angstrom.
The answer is 6103 Angstrom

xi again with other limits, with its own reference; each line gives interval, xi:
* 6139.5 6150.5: 6142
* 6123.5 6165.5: 6162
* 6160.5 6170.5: 6162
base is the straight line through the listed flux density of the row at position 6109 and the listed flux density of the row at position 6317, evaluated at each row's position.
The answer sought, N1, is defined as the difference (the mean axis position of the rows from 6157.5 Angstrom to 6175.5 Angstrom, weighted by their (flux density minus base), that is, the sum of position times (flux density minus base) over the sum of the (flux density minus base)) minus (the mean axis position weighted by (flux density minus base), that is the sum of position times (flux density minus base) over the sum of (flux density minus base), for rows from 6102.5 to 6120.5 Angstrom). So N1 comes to 55.6 Angstrom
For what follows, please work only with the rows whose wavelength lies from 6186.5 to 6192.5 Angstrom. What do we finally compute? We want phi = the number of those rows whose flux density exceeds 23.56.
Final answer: 3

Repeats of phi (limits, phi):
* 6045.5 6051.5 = 6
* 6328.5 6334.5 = 2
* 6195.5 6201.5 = 2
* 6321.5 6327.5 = 3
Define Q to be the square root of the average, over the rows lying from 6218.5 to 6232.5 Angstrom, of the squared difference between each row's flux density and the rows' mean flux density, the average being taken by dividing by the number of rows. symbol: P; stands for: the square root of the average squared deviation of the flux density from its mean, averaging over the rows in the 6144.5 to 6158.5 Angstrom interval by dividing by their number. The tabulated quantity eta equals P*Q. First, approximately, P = 0.1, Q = 0.51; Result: 0.05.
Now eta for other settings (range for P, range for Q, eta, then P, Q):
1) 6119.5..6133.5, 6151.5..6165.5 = 0.81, 0.7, 1.22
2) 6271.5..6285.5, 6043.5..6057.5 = 0.17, 0.6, 0.29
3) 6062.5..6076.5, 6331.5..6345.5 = 0.10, 0.5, 0.20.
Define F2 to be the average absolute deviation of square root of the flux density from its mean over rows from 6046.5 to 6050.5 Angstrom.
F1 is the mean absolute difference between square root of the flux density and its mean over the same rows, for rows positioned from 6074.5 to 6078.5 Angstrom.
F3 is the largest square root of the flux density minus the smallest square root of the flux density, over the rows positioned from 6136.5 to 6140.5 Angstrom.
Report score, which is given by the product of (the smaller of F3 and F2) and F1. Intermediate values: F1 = 0.018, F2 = 0.020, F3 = 0.18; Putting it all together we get 0.0004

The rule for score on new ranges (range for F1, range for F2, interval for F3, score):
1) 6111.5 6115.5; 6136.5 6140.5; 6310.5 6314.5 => 0.0011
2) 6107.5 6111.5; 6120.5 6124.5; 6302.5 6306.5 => 0.0002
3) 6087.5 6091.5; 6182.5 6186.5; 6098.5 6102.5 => 0.0004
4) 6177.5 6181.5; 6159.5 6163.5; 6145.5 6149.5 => 0.0000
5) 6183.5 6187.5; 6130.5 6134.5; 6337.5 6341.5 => 0.0002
